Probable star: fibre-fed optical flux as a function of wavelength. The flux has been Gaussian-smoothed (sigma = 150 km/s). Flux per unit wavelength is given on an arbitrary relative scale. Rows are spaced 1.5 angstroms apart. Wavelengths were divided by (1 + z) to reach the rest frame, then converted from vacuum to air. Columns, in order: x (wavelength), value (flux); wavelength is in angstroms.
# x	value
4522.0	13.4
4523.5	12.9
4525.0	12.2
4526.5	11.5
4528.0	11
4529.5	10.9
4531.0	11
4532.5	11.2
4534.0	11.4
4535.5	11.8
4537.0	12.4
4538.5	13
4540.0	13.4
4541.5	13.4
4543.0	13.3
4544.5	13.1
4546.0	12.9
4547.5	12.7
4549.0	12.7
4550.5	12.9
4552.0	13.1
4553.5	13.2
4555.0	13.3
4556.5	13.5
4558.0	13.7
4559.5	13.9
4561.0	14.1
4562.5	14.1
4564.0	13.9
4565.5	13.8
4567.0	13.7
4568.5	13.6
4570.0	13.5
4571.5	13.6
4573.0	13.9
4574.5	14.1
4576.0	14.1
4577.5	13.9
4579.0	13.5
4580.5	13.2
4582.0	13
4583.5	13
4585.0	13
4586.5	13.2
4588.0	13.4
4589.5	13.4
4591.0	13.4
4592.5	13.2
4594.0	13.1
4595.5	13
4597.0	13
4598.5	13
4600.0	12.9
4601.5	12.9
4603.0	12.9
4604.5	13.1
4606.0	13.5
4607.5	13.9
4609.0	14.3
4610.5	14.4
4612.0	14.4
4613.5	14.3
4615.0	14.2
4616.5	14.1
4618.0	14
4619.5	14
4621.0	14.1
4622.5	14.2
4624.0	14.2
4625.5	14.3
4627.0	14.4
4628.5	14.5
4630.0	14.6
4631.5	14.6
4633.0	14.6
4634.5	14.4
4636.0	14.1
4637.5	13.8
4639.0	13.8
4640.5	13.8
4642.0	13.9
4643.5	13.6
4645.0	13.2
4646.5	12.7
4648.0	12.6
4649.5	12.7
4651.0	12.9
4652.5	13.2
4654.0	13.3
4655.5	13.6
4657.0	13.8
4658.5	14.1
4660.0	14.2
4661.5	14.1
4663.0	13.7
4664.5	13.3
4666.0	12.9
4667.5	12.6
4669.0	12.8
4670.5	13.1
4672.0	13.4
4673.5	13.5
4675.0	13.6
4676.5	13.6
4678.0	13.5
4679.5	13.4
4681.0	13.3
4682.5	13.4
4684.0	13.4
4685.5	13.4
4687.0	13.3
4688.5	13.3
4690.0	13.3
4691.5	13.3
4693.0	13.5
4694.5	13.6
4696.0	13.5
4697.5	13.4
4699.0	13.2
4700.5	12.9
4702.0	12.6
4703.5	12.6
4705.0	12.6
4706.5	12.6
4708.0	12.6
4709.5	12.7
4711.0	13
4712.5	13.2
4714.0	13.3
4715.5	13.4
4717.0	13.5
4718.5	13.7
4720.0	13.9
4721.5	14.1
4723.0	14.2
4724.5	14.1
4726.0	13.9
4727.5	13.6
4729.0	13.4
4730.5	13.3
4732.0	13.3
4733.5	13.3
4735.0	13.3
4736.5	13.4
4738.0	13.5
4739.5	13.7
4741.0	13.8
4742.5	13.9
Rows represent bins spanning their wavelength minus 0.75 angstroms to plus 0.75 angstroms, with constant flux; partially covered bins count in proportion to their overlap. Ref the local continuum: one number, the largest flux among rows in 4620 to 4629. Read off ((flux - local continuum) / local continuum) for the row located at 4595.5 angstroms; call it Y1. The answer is -0.10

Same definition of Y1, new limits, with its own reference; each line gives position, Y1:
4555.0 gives -0.08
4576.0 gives -0.03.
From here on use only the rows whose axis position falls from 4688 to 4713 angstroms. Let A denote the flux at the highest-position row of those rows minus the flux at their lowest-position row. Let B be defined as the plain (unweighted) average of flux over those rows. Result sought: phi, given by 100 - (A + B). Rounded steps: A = -0.1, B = 13.1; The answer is 87.0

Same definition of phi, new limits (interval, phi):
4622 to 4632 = 85.2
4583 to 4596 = 86.8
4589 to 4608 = 86.3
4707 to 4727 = 85.2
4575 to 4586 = 87.7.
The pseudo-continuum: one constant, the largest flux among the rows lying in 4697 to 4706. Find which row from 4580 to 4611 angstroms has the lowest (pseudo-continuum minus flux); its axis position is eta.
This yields 4610.5 angstroms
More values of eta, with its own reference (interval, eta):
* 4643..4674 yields 4660.0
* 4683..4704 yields 4694.5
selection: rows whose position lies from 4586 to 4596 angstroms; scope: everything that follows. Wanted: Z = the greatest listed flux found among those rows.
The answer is 13.4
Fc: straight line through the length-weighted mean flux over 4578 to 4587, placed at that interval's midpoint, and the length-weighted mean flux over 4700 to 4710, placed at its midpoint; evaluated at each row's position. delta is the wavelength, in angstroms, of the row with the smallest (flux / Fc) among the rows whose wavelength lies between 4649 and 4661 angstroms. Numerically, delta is 4649.5 angstroms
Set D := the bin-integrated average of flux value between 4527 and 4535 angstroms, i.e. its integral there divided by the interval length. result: 11.1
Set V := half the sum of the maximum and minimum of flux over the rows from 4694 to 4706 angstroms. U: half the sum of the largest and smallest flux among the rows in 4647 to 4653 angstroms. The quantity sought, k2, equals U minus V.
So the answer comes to -0.2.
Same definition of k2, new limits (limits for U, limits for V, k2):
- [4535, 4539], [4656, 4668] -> -1.0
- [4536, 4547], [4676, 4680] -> -0.6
